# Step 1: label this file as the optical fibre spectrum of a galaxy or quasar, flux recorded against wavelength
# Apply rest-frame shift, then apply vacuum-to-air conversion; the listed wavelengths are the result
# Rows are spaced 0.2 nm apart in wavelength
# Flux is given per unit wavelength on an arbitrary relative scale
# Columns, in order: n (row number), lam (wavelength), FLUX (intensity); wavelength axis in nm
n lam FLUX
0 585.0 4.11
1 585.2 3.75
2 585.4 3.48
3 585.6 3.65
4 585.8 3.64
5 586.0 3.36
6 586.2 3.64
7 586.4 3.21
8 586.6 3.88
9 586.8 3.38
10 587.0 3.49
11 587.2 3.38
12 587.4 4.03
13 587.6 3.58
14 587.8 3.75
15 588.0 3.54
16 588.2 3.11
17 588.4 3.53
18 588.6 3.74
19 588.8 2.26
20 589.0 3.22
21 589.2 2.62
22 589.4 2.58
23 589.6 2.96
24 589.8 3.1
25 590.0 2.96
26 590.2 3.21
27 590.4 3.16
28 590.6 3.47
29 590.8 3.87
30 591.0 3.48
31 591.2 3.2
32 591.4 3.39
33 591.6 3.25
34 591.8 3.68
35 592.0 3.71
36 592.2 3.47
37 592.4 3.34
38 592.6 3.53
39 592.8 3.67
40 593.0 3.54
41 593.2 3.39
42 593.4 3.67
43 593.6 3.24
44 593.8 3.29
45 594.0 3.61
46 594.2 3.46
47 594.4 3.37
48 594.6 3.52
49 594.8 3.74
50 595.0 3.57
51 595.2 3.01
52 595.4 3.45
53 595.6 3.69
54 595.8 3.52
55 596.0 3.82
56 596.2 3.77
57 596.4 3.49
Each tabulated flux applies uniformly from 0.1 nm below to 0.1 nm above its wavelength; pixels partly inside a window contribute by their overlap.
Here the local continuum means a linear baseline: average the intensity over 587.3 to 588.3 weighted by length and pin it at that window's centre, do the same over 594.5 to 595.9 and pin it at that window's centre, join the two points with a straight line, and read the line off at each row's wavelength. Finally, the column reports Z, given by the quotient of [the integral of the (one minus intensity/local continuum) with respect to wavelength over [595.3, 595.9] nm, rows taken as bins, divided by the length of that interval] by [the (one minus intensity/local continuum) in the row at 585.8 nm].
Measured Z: 5.9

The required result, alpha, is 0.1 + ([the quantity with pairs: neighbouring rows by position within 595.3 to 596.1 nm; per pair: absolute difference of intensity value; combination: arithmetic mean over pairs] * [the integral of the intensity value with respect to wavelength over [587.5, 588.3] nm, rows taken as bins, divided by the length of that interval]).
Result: 0.9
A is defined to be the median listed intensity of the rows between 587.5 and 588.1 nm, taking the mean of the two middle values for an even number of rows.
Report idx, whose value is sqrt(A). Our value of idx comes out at 1.89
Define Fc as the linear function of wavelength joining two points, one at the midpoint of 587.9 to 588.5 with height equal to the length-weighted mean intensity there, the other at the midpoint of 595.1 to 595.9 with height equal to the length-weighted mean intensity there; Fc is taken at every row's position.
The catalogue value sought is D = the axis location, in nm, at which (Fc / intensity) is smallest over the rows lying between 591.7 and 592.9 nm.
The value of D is 592.0 nm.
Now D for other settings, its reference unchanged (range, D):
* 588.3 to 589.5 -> 588.6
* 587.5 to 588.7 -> 587.8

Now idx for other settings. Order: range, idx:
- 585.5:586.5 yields 1.91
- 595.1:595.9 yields 1.87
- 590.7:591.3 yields 1.87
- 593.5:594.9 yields 1.86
